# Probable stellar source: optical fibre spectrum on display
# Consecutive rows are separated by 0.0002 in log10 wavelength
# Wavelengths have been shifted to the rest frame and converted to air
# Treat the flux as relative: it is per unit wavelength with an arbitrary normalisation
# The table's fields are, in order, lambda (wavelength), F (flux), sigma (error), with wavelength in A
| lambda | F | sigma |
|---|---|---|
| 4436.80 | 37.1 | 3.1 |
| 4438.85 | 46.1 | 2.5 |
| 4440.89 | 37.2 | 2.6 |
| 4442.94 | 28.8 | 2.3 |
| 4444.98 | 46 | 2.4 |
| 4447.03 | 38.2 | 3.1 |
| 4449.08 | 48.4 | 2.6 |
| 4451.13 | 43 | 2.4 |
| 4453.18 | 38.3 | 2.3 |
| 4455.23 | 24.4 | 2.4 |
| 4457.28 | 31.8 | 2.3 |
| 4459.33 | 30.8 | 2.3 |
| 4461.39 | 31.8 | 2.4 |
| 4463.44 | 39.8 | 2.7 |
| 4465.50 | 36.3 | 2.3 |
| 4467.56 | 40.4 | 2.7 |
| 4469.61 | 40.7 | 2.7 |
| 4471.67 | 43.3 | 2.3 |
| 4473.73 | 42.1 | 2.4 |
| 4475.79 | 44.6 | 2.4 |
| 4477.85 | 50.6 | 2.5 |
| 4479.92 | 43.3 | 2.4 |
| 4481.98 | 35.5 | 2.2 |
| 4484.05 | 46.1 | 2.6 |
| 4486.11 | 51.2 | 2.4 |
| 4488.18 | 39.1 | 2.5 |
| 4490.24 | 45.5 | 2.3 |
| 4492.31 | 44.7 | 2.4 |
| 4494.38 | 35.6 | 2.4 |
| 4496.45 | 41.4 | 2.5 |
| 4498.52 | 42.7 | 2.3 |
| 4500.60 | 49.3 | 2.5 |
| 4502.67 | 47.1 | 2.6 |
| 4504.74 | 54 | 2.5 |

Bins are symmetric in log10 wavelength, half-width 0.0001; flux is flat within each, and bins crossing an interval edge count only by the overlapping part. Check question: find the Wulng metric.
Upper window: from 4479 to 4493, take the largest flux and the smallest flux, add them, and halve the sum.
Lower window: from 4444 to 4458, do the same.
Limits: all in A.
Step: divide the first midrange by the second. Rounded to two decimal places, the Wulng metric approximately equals 1.19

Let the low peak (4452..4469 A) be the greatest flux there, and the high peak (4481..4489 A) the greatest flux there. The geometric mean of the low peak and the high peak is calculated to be 45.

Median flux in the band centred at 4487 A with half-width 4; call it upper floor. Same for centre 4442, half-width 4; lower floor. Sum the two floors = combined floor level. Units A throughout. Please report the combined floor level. 87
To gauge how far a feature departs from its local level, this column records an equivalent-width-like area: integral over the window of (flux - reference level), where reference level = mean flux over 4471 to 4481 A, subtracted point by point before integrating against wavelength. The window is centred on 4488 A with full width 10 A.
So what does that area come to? 6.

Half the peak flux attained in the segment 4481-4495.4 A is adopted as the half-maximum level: 25.6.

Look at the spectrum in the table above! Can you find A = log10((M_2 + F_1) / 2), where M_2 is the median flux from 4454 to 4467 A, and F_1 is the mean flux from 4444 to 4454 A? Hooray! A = 1.57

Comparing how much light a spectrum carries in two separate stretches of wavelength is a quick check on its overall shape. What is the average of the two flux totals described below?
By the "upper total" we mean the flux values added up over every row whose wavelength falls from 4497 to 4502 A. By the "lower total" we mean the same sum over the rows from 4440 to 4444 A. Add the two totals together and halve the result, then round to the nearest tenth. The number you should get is 79.0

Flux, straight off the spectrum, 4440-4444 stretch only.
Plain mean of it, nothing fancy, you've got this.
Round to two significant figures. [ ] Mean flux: 33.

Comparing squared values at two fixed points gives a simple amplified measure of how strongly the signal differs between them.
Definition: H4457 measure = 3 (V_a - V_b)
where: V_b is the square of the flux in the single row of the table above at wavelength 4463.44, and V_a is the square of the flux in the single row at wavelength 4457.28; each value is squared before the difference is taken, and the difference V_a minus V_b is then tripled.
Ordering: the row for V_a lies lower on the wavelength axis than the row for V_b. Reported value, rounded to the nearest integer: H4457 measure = -1718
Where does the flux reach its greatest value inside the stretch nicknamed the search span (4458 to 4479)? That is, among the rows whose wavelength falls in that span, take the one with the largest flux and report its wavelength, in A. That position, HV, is 4477.85 A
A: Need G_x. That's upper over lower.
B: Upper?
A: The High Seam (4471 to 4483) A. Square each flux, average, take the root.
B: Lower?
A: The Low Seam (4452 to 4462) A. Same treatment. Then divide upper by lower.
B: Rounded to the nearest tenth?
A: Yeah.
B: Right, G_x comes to 1.4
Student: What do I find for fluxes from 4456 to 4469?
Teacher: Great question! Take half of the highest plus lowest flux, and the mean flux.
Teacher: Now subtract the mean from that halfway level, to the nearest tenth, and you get 0.5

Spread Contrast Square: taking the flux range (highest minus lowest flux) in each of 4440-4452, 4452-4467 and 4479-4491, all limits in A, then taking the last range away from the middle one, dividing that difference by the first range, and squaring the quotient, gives 0.00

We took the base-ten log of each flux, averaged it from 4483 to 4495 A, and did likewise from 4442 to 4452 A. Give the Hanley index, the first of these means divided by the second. 1.02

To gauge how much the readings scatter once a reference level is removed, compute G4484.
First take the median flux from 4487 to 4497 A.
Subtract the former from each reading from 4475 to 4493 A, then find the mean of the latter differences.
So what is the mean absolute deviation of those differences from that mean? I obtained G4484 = 3.5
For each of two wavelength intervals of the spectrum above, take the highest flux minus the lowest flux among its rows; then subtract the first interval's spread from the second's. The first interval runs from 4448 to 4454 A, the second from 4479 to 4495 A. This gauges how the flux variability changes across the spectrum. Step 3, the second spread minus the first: 6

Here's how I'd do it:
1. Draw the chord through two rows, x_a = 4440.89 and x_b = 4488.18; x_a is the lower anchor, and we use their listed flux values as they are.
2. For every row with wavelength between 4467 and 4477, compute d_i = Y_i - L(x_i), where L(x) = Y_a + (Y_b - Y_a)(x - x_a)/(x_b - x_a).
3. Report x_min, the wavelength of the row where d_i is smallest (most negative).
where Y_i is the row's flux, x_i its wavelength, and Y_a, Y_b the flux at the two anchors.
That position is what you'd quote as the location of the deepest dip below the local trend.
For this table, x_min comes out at 4467.56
